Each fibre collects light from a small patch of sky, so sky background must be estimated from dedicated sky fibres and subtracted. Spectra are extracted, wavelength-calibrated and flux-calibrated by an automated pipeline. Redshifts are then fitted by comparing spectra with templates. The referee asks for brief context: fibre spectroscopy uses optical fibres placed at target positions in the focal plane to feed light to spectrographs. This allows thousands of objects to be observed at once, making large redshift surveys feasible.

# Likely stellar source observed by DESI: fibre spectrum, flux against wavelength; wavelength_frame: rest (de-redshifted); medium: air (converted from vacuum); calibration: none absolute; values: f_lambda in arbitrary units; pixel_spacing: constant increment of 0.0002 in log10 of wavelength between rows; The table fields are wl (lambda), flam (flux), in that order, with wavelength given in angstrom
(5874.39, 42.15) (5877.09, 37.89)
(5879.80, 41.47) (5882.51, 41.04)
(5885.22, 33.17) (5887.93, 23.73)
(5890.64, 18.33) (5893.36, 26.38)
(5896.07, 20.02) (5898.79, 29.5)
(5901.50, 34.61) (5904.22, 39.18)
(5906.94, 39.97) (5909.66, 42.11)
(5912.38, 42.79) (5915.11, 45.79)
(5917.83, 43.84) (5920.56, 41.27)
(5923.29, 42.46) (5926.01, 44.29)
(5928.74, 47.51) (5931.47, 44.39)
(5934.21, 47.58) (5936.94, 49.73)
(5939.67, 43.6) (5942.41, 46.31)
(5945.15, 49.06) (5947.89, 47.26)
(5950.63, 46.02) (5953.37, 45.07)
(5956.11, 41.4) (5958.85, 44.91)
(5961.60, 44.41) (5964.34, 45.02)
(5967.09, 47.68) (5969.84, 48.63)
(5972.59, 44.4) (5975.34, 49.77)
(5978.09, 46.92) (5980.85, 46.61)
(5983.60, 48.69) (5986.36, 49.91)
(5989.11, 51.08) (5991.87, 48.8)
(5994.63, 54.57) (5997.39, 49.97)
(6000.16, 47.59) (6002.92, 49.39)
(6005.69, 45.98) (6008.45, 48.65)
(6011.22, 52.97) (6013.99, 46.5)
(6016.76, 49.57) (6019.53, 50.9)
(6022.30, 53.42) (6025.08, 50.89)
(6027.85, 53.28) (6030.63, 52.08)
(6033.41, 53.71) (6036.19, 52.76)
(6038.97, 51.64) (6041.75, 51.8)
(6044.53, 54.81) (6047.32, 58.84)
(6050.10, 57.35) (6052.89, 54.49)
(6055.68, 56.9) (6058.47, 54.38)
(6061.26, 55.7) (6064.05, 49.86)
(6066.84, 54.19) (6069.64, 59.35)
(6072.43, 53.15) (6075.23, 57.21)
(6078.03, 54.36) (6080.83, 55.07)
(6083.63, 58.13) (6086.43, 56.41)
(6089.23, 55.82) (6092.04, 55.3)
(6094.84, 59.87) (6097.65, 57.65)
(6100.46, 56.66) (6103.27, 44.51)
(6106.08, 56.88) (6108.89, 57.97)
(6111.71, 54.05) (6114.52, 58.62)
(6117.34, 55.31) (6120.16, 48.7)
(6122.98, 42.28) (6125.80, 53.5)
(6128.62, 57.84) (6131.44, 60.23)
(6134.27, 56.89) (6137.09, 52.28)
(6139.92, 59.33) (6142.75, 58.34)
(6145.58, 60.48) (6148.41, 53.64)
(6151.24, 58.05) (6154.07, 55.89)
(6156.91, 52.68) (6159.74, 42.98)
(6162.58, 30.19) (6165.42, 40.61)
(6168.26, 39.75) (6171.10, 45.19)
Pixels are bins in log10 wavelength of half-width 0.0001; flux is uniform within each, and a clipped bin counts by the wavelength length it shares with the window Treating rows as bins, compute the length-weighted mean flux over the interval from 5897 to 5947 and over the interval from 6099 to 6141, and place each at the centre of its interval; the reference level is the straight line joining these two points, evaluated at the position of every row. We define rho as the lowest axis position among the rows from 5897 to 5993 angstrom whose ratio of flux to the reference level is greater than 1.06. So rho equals 5915.11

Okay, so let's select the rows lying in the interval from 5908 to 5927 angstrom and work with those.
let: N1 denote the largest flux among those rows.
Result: 45.79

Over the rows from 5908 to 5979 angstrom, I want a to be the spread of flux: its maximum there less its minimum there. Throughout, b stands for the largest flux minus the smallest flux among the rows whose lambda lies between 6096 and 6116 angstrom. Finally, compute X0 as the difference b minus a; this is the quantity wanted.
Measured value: 5.6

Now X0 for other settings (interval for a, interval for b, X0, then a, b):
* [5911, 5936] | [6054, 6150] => 11.9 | 6.3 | 18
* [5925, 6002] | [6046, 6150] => 5.0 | 13.2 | 18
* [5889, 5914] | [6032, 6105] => -9.1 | 24.5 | 15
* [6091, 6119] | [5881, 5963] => 16.0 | 15.4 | 31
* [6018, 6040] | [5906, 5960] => 6.9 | 2.8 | 10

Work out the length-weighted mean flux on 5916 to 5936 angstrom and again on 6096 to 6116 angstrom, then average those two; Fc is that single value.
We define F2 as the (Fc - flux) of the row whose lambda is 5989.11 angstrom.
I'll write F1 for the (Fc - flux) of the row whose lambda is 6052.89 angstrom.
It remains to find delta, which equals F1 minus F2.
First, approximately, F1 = -5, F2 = -1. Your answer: -3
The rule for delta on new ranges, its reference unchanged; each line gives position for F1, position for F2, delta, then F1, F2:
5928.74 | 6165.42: -7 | 2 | 9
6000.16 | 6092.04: 8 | 2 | -5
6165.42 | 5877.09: -3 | 9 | 12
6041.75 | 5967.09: -4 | -2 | 2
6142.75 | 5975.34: -9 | -8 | 0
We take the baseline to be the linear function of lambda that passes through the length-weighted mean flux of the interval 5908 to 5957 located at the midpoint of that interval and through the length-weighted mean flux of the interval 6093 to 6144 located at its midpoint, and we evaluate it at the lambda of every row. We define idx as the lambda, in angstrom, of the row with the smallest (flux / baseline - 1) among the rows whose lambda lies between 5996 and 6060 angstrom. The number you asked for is 6005.69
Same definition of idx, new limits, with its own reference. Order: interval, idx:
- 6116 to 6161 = 6159.74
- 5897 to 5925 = 5898.79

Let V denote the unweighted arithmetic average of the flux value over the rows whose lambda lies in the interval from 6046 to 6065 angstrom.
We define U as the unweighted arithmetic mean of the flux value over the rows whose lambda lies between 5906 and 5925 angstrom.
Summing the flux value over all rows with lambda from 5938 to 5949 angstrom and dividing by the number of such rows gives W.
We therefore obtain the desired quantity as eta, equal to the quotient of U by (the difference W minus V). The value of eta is -5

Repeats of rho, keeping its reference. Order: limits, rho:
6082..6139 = 6083.63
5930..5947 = 5934.21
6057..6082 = 6058.47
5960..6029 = 5969.84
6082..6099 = 6083.63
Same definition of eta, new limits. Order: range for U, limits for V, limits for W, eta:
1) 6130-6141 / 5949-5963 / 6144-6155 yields 5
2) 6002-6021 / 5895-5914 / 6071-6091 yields 2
